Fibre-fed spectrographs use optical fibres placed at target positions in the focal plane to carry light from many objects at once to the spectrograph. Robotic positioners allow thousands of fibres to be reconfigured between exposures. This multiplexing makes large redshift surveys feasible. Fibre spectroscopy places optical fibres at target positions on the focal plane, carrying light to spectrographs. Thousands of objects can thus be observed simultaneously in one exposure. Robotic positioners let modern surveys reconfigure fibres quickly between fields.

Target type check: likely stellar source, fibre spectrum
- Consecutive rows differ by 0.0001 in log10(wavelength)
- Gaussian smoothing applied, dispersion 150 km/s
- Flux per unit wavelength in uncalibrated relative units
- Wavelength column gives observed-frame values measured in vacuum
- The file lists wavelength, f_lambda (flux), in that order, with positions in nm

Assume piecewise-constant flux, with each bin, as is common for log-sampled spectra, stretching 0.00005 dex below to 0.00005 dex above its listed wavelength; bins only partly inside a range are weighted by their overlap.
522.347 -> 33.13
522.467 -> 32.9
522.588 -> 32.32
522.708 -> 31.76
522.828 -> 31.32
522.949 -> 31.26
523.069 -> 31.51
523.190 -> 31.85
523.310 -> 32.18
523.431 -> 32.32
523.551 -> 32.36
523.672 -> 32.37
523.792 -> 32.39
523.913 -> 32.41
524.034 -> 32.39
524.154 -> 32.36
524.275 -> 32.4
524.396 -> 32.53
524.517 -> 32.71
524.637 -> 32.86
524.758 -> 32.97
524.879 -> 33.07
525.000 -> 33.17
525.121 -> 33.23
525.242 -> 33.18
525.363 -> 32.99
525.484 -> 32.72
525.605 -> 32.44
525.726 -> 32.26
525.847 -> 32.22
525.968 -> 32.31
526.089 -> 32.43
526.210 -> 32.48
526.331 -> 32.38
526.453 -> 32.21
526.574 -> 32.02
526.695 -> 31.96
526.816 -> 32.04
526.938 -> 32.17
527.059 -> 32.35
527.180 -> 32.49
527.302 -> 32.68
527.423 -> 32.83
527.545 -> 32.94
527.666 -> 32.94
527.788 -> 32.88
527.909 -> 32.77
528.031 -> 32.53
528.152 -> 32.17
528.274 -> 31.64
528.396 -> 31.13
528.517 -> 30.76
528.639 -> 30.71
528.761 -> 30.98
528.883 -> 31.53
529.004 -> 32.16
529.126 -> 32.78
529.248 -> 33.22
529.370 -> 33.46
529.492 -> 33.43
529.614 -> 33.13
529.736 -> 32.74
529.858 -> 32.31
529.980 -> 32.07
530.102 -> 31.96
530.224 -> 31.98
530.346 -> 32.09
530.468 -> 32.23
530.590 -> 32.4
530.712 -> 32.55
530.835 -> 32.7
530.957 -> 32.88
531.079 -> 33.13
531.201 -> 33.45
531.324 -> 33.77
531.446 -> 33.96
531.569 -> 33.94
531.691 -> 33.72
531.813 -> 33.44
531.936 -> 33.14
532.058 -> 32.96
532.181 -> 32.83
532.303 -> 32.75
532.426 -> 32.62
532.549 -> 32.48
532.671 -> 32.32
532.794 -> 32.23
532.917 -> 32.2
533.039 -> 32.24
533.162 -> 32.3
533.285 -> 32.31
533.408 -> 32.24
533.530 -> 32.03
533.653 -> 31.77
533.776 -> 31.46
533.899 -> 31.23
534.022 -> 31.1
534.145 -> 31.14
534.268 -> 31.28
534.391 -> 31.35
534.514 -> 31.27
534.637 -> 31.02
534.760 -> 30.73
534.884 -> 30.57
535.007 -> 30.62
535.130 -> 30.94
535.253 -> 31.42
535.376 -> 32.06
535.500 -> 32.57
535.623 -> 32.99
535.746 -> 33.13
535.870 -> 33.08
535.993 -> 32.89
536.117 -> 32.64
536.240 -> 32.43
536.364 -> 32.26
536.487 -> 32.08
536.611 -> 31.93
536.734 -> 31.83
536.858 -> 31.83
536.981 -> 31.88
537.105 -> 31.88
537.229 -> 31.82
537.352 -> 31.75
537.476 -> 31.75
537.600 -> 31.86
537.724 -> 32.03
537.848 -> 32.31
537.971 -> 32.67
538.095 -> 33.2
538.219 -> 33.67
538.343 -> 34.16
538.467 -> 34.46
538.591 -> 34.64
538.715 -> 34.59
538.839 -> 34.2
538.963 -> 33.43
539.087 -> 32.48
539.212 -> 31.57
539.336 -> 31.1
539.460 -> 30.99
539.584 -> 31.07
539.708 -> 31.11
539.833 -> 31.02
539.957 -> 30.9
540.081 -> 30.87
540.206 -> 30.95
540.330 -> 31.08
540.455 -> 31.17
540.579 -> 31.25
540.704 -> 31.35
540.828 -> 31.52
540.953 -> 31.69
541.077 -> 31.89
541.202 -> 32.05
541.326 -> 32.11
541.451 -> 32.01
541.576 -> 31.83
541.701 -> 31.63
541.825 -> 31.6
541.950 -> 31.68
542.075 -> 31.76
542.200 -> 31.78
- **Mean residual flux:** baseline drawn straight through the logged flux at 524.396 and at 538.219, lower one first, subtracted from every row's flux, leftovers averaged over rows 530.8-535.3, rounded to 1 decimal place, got -1.0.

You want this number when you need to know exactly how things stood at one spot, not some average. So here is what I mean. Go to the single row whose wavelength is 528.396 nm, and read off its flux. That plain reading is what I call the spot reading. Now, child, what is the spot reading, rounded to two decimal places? 31.13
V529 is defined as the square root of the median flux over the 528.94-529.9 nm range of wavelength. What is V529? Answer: 5.74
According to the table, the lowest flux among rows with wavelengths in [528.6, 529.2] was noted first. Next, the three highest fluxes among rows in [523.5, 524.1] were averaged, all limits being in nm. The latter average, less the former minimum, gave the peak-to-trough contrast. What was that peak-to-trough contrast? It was 1.7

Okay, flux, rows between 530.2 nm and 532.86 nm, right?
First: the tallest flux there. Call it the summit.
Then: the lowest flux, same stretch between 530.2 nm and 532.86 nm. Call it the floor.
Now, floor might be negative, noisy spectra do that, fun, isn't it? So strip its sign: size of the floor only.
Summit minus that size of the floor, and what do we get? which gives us 2.0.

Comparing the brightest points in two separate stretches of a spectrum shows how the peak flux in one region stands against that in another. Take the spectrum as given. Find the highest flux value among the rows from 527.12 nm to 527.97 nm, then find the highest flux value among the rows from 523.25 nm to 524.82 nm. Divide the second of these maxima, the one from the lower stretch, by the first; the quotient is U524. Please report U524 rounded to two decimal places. 1.00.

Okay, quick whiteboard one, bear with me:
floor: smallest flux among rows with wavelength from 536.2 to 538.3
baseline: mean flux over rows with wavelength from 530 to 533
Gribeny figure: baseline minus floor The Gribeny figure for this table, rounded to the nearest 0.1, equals 1.1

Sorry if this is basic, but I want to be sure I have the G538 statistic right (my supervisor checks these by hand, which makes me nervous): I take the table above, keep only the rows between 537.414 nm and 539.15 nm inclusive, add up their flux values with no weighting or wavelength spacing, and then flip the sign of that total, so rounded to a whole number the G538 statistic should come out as -465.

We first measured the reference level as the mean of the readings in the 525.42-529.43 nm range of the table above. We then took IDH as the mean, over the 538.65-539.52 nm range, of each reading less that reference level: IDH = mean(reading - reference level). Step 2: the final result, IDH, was 0.4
